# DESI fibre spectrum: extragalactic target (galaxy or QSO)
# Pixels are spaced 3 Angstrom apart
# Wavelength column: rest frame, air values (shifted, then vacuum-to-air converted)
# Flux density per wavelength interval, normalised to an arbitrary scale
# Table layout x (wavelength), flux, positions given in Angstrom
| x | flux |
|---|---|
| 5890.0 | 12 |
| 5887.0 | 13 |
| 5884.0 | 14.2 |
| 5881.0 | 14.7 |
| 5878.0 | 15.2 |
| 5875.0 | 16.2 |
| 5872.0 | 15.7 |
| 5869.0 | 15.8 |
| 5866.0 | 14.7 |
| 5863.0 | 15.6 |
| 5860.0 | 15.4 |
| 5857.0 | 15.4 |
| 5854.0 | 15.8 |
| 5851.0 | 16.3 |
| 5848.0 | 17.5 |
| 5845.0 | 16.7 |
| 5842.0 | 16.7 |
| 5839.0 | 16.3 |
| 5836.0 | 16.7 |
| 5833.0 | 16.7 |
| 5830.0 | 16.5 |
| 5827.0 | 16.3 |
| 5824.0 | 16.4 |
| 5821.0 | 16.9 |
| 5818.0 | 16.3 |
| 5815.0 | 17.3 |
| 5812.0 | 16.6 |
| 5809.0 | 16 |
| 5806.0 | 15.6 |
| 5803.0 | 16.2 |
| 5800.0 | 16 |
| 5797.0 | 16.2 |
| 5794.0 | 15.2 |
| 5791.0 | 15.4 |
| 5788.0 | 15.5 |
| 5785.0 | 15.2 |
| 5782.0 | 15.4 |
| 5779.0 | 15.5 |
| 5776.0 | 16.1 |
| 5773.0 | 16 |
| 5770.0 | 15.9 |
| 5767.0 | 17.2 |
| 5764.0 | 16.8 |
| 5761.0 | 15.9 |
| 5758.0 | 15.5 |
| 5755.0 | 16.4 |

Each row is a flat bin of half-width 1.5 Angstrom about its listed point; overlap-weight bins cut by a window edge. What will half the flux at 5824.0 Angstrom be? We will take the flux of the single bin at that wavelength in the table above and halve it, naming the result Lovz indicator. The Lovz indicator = 8.2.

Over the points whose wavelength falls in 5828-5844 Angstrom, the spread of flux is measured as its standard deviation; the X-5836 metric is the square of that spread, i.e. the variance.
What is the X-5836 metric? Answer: 0.03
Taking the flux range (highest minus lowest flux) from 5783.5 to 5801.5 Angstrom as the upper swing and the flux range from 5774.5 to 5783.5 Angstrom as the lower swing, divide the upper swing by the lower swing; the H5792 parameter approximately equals 1.4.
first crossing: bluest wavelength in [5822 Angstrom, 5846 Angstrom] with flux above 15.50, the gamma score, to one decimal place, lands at 5824.0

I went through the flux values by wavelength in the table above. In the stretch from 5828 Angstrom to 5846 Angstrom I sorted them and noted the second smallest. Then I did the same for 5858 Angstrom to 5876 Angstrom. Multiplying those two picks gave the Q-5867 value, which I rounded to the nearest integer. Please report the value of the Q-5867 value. 254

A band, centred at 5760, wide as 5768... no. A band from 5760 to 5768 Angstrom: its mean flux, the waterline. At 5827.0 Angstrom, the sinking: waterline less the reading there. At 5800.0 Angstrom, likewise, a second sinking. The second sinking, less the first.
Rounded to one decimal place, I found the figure 0.3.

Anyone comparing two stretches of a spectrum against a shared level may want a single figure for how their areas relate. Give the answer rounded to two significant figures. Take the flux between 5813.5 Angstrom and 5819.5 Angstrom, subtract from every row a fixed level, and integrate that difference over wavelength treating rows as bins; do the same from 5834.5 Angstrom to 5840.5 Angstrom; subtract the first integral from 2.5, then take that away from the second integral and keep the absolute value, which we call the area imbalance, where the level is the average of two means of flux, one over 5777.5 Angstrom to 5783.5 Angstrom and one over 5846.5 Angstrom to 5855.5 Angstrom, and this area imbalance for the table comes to 5.4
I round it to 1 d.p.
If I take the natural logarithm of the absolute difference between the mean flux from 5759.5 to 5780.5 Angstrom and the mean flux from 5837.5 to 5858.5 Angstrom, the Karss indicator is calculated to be -1.7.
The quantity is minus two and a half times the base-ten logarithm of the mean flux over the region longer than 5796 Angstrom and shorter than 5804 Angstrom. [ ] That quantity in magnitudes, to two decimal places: -3.02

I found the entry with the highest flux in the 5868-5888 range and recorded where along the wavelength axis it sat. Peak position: 5875.0 Angstrom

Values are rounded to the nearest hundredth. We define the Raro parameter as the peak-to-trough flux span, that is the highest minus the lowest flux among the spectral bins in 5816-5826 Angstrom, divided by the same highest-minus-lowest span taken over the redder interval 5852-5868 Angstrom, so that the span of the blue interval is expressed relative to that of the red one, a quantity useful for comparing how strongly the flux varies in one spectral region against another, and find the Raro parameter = 0.55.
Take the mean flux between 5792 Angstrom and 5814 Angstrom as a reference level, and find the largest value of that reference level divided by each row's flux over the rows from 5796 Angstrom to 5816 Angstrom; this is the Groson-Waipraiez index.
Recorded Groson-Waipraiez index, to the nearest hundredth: 1.02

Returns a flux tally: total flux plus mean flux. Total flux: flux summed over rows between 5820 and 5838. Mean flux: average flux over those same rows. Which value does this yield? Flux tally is 116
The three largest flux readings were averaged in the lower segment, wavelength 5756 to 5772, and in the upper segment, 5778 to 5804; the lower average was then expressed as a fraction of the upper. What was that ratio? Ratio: 1.03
